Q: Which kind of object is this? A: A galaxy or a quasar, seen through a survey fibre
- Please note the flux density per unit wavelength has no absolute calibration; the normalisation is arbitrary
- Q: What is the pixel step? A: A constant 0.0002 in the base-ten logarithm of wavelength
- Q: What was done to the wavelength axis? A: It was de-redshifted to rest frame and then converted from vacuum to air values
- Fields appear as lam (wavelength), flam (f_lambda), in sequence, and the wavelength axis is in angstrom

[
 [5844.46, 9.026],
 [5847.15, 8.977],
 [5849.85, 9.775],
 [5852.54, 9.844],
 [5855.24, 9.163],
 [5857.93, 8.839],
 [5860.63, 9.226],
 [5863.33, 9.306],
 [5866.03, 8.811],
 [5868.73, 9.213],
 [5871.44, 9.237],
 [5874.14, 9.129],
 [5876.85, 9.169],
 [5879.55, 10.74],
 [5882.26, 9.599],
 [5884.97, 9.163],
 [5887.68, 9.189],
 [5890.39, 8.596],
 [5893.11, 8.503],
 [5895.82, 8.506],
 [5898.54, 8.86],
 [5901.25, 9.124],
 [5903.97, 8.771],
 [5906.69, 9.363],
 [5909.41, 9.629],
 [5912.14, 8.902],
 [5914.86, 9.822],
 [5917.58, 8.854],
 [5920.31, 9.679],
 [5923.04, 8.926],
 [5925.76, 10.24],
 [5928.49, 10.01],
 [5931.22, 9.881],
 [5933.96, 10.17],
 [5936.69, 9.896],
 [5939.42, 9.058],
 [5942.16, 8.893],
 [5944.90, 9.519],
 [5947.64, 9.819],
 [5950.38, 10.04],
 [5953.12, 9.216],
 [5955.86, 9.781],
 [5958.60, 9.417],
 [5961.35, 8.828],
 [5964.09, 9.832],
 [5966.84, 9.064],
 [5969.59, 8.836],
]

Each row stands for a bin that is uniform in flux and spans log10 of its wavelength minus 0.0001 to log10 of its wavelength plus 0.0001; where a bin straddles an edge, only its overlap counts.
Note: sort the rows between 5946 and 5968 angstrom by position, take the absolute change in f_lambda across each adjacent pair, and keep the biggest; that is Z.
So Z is 1.00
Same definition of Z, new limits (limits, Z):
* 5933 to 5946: 0.84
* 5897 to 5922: 0.97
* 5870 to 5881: 1.57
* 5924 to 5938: 0.29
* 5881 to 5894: 0.59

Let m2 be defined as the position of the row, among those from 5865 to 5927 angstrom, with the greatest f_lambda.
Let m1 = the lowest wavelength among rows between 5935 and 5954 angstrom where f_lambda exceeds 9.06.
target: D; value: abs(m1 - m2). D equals 57.1 angstrom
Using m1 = 5936.69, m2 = 5879.55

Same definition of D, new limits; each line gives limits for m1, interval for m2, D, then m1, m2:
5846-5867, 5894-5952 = 75.9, 5849.85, 5925.76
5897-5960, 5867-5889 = 21.7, 5901.25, 5879.55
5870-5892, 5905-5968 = 54.3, 5871.44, 5925.76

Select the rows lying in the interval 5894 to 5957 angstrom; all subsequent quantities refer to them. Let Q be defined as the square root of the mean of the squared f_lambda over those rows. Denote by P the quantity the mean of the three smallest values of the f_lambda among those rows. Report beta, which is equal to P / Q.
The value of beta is 0.92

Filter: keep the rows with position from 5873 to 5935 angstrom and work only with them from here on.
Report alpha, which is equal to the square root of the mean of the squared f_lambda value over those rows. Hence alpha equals 9.36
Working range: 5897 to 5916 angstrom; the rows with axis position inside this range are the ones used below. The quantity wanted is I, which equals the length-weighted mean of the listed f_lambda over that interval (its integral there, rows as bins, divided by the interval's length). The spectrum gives 9.2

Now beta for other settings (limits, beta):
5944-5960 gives 0.97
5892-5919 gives 0.95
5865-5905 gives 0.94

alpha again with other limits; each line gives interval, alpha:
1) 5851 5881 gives 9.35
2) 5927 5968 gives 9.57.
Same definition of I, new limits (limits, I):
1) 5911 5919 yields 9.2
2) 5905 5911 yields 9.4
